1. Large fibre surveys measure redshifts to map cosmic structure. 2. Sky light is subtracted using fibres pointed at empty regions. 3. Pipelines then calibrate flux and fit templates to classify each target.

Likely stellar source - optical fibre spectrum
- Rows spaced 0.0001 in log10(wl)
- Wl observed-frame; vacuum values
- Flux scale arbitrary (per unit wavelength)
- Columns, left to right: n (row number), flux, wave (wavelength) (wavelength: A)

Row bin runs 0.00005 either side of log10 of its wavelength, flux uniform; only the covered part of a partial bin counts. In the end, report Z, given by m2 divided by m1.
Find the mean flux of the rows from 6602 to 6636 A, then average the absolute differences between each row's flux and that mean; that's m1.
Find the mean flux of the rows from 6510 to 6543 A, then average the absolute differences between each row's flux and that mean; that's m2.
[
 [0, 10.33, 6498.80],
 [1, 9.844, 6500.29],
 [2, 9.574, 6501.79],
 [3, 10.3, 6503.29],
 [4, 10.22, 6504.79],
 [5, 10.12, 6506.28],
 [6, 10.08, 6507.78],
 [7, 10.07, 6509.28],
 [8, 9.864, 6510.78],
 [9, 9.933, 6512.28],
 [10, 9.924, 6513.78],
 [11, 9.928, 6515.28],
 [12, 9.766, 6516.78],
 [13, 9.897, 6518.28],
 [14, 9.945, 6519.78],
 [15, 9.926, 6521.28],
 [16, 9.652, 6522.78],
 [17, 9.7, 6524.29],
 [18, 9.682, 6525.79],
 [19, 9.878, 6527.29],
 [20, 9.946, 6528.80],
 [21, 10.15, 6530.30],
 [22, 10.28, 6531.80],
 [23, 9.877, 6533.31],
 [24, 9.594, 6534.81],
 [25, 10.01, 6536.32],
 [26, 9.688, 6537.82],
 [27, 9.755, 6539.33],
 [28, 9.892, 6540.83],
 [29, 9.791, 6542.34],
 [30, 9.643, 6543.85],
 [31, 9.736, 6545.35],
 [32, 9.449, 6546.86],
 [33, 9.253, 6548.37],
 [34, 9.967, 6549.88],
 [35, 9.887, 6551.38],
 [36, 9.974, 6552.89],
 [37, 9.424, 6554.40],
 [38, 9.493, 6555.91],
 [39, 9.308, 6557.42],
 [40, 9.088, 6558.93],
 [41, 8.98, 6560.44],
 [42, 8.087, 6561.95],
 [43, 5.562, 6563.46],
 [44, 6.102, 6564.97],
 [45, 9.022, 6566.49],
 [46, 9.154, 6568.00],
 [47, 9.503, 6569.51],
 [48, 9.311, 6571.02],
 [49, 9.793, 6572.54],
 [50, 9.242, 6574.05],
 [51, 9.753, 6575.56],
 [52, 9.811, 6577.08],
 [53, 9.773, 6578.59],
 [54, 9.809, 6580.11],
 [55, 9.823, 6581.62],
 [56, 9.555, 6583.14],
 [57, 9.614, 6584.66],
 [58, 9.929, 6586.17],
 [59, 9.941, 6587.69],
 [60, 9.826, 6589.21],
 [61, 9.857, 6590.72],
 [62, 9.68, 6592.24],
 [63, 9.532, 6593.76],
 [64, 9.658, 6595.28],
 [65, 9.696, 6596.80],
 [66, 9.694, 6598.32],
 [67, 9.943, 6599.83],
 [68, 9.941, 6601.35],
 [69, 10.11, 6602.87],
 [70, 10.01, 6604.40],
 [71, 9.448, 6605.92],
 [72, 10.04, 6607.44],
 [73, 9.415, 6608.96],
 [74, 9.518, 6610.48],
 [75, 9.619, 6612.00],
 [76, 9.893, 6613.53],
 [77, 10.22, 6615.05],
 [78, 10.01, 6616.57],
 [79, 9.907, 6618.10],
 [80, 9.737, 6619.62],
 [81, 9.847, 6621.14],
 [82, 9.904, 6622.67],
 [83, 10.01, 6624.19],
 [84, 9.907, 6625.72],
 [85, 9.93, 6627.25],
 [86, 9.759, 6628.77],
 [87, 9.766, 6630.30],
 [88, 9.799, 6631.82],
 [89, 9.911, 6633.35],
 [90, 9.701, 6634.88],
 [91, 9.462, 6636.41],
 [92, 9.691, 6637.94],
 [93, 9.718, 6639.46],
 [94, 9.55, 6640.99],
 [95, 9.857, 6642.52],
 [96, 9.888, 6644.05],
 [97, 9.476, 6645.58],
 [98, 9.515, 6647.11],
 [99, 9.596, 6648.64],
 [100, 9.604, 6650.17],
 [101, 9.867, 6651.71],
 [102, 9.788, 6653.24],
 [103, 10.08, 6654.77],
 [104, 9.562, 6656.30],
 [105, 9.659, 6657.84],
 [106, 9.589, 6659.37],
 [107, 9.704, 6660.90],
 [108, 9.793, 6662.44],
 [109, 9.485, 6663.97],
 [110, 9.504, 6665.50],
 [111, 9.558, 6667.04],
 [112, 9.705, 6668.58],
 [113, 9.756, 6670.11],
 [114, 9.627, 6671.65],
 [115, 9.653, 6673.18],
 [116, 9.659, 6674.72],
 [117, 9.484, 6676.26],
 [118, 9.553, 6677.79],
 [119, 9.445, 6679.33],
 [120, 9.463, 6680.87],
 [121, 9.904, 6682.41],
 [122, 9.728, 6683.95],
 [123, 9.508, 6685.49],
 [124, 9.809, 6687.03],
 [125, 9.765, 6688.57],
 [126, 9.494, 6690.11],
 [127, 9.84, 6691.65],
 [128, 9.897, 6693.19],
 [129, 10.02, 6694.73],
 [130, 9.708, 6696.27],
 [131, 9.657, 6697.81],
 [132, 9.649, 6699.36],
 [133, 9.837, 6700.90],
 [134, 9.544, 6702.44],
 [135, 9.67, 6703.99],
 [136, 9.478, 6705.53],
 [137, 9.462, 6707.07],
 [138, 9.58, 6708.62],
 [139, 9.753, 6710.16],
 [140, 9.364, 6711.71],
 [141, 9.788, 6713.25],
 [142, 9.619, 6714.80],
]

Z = 0.7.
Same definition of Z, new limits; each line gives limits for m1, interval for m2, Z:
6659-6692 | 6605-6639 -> 1.4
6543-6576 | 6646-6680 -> 0.2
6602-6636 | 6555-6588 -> 4.4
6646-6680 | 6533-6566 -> 6.8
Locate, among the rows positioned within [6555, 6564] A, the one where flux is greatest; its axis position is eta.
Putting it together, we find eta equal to 6555.91 A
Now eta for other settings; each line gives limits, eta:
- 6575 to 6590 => 6587.69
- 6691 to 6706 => 6694.73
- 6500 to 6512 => 6503.29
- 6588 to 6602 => 6599.83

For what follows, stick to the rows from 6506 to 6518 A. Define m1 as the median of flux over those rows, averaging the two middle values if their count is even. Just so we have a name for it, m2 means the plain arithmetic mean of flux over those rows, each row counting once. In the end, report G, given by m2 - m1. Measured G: 0.03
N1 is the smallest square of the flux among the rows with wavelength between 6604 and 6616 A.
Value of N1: 88.6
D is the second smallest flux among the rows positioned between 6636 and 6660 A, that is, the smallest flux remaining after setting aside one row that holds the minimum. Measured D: 9.476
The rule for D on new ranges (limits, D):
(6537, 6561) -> 9.088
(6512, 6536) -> 9.652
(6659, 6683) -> 9.463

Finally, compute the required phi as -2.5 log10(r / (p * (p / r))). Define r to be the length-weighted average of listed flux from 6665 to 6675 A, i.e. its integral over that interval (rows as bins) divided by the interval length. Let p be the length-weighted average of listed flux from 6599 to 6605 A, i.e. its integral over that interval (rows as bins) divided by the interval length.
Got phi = 0.08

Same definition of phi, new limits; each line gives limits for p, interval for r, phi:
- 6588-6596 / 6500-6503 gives -0.01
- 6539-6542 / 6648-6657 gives 0.02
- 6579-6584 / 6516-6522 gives -0.04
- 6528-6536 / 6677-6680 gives 0.10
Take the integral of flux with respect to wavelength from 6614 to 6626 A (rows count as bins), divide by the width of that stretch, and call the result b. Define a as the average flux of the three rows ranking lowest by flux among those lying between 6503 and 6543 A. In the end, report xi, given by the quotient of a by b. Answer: 0.97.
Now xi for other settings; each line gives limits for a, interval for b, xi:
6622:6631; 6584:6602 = 1.00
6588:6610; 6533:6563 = 1.00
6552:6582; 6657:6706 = 0.68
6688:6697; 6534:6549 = 1.00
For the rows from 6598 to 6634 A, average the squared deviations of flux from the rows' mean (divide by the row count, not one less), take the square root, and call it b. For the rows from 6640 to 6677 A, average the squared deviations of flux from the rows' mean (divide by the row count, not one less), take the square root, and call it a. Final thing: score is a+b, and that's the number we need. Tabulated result 0.35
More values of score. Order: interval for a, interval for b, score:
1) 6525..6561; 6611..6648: 0.50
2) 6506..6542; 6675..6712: 0.34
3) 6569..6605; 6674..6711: 0.37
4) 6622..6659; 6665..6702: 0.32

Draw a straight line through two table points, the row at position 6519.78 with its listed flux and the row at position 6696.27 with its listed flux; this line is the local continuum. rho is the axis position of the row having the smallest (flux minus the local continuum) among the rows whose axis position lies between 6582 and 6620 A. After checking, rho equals 6608.96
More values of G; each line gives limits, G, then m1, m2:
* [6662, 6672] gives 0.01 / 9.63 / 9.63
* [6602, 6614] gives 0.00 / 9.76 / 9.76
